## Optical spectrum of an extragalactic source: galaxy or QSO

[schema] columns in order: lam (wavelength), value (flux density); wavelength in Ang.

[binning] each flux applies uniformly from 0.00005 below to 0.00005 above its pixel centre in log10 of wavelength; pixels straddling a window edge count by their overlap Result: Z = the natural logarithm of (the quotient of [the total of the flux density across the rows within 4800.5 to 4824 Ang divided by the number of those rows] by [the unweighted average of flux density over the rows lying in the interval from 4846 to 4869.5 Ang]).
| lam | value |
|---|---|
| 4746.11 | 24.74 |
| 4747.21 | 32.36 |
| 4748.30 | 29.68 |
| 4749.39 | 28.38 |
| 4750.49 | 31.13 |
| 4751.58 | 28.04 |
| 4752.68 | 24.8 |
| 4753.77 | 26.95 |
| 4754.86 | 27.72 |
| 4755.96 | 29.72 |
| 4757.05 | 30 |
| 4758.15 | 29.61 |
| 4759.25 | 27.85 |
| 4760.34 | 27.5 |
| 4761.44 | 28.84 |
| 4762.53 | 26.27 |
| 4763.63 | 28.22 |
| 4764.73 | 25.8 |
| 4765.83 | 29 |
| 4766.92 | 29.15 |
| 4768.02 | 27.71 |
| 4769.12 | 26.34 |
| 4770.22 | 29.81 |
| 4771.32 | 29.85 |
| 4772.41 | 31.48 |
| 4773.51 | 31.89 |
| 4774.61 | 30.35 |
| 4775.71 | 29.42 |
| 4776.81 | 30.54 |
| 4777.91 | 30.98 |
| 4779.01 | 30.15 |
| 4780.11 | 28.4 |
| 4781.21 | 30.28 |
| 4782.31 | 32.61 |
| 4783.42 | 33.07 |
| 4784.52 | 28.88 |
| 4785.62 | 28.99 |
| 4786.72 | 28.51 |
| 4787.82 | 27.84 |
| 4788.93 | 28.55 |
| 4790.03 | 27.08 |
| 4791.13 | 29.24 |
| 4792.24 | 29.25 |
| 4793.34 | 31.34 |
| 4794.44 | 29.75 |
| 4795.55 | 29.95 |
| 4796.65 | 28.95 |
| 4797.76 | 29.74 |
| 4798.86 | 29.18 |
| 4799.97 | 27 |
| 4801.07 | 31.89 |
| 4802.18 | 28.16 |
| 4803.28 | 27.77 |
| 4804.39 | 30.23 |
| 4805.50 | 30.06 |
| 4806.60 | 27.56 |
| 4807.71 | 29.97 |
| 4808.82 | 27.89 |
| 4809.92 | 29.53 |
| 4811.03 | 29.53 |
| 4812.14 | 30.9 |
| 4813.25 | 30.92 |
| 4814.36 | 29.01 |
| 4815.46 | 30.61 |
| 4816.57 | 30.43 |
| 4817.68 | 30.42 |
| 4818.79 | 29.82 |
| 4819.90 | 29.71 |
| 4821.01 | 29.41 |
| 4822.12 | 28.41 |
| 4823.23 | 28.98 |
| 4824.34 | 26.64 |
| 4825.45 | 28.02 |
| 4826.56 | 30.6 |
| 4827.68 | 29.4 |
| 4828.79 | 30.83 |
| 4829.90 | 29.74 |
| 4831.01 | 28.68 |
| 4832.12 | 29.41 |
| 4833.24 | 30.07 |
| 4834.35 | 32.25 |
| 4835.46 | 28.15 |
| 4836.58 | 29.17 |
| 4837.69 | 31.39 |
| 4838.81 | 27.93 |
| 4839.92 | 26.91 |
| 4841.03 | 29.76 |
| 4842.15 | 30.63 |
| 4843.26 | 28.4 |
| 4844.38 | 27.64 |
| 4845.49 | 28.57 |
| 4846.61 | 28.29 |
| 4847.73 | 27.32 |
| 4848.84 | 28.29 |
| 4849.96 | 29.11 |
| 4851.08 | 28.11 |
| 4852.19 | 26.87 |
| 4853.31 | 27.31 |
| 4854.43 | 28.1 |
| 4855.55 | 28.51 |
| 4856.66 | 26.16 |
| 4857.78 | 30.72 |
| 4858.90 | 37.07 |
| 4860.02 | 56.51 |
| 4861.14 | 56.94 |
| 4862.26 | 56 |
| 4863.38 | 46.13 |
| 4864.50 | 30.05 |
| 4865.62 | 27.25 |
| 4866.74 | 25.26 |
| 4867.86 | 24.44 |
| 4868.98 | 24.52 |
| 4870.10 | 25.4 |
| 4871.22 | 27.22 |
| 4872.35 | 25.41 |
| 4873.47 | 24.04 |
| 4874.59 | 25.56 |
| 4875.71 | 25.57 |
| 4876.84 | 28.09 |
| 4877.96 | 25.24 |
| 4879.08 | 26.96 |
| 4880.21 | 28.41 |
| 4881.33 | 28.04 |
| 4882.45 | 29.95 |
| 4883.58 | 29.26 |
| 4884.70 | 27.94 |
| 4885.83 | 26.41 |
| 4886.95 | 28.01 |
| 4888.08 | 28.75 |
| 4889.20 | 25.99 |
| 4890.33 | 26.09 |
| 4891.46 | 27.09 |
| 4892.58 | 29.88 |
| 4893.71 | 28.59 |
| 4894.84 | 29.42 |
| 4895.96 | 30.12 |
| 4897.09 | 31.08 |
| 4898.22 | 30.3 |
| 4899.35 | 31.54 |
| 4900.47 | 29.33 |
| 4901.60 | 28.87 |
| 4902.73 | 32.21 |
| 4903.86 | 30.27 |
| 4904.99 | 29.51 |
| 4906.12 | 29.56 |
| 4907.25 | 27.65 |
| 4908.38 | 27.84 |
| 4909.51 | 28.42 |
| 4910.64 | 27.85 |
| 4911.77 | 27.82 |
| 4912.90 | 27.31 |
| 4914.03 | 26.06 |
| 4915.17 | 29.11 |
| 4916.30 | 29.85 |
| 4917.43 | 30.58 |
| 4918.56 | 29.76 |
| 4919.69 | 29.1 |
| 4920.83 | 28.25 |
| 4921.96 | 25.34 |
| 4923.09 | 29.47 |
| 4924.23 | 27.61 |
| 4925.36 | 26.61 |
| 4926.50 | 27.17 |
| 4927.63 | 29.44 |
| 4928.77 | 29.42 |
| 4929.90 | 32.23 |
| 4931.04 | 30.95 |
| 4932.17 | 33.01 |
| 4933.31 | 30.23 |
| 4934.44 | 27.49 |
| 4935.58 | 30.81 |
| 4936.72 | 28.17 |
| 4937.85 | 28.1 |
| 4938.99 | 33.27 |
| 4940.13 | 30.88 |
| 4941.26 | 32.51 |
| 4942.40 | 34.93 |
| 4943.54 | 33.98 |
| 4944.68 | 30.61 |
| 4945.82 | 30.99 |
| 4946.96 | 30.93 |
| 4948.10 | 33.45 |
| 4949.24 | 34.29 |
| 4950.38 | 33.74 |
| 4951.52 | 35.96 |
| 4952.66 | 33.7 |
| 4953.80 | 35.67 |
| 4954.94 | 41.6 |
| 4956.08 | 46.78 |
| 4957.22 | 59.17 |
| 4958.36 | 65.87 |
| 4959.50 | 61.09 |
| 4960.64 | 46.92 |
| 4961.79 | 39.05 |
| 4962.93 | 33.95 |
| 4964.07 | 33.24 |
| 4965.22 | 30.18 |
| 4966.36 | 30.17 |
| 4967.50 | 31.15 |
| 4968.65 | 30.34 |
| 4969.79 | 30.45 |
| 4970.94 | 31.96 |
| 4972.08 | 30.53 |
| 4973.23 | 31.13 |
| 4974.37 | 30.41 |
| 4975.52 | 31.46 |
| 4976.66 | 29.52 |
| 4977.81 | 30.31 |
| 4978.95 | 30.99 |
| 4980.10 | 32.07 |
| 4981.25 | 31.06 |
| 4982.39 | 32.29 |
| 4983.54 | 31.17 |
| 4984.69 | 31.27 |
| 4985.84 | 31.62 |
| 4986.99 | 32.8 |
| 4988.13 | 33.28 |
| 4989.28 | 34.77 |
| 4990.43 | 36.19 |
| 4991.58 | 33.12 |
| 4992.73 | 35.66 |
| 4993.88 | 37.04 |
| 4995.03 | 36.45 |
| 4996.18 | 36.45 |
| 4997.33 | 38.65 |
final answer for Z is -0.11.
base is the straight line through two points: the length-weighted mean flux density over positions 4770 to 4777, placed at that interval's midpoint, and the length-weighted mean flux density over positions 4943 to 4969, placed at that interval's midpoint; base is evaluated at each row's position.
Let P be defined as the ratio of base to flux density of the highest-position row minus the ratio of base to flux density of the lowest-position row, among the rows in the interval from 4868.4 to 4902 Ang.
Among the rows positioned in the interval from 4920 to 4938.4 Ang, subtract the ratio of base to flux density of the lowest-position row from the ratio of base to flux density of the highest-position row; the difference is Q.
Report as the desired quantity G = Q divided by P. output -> -0.2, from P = -0.16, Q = 0.03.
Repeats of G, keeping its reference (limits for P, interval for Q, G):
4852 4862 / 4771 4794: 0.0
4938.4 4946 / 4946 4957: -4.4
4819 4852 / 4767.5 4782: -0.7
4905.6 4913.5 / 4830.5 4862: -4.9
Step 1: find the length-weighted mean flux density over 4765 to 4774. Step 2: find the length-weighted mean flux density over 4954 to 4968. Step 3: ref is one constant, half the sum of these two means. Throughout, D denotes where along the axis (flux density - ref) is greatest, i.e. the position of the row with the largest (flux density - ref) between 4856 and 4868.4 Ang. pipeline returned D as 4861.14 Ang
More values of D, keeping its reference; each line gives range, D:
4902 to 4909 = 4902.73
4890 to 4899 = 4897.09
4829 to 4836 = 4834.35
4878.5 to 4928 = 4902.73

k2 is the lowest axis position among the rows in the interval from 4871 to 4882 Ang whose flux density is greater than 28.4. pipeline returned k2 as 4880.21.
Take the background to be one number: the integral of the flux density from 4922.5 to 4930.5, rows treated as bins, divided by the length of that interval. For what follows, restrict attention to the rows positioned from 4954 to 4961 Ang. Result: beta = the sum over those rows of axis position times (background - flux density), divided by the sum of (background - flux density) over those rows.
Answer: 4958.1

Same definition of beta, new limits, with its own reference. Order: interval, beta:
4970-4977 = 4973.3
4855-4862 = 4860.5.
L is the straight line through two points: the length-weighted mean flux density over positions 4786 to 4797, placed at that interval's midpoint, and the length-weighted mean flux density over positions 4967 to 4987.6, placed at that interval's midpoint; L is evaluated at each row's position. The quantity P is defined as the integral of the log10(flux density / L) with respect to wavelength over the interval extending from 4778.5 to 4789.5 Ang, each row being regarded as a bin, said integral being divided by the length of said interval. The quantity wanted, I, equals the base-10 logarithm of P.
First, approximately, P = 0.010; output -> -2.0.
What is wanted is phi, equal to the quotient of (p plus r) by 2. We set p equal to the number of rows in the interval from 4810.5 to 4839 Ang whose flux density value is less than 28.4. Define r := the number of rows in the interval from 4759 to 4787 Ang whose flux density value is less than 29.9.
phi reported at 10.5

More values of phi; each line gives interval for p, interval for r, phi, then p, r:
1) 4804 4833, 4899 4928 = 13.0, 4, 22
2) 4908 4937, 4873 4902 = 16.5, 12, 21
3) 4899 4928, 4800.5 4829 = 13.0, 11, 15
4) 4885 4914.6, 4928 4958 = 7.5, 11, 4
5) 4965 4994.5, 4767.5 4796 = 7.5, 0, 15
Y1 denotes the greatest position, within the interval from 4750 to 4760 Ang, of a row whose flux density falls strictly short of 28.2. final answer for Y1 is 4759.25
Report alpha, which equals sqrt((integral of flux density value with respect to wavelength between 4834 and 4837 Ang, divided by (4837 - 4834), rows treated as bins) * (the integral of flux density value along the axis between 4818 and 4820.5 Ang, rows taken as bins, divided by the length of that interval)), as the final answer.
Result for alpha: 29.8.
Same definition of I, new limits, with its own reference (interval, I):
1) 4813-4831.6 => -3.0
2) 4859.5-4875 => -1.6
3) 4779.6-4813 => -2.4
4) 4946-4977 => -1.2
